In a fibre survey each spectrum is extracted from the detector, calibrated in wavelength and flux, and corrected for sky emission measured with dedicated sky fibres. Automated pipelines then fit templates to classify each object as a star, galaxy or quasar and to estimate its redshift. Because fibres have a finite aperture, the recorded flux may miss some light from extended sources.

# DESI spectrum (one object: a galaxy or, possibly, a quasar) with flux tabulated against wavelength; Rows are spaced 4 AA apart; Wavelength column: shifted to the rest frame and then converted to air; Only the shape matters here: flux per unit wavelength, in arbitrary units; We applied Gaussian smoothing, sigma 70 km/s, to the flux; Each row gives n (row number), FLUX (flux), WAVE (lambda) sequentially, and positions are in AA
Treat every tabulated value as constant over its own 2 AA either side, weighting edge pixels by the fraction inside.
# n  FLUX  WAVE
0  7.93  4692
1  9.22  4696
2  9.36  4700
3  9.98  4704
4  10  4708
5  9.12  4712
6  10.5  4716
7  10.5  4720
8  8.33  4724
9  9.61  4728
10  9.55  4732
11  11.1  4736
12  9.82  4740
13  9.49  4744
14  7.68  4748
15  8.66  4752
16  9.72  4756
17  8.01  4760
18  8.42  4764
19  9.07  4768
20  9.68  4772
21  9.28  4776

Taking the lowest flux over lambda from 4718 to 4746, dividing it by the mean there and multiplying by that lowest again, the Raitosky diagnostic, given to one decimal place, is 7.1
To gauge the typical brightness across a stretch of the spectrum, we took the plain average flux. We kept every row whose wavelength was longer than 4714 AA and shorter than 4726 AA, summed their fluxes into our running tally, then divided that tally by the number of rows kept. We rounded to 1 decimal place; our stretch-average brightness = 9.8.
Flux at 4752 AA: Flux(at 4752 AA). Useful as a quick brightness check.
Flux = 8.66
